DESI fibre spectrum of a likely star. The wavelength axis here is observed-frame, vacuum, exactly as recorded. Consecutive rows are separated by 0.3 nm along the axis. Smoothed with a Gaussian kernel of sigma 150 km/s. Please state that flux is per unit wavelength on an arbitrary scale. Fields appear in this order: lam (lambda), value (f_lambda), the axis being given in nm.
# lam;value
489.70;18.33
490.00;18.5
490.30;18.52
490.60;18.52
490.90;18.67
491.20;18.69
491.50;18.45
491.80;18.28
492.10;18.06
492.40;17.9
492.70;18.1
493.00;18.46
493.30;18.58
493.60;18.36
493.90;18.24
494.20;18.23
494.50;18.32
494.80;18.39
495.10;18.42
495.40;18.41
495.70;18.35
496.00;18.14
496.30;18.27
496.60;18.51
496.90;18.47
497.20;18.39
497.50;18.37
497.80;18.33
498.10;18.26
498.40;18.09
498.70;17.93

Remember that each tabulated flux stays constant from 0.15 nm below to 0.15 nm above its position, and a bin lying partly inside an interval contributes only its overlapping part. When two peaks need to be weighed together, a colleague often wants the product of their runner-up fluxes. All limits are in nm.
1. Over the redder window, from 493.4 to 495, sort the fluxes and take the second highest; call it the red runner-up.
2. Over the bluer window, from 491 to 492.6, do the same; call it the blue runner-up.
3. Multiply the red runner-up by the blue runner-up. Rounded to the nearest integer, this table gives 339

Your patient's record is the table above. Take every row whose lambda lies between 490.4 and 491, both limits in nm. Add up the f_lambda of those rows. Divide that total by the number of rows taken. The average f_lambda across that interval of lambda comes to 18.6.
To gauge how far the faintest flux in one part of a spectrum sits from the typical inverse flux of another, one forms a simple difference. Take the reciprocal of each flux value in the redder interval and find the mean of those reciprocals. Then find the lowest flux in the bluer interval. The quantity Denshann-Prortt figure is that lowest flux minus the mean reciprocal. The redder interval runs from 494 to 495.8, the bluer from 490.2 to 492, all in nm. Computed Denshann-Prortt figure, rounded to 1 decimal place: 18.2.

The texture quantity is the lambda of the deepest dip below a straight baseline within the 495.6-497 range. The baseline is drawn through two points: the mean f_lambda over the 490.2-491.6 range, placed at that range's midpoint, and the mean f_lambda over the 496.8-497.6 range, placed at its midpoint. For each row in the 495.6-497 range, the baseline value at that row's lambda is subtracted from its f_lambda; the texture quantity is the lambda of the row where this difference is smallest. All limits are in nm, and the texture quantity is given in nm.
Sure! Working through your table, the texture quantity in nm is 496.00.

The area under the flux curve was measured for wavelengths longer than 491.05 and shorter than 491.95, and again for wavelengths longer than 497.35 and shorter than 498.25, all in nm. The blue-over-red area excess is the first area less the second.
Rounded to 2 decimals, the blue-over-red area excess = 0.14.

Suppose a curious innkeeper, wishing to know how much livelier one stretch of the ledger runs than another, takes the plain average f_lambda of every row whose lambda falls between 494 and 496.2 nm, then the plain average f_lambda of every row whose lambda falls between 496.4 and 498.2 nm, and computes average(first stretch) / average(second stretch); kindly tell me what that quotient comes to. 0.996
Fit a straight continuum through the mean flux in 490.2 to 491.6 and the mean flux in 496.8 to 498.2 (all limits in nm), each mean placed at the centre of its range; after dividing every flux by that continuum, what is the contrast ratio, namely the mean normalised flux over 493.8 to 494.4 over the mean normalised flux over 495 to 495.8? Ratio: 0.989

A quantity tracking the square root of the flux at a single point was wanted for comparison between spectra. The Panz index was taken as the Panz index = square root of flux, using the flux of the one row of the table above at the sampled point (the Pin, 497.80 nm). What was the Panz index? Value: 4.28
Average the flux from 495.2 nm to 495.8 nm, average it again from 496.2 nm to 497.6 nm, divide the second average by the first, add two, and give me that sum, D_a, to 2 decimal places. 3.00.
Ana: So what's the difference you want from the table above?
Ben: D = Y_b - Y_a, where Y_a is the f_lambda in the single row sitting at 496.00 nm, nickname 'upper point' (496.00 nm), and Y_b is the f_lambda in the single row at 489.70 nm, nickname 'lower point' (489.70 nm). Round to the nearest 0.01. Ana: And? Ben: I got 0.19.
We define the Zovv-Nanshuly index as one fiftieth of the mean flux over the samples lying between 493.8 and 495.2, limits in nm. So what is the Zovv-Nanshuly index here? 0.366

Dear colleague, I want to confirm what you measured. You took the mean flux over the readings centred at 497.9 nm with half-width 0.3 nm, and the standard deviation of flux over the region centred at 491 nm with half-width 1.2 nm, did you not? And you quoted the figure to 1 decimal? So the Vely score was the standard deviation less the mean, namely -18.1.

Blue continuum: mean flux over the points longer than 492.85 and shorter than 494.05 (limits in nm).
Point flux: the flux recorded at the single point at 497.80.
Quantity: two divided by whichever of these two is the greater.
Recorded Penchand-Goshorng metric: 0.1086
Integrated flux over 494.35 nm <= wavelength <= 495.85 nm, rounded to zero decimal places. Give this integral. 28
